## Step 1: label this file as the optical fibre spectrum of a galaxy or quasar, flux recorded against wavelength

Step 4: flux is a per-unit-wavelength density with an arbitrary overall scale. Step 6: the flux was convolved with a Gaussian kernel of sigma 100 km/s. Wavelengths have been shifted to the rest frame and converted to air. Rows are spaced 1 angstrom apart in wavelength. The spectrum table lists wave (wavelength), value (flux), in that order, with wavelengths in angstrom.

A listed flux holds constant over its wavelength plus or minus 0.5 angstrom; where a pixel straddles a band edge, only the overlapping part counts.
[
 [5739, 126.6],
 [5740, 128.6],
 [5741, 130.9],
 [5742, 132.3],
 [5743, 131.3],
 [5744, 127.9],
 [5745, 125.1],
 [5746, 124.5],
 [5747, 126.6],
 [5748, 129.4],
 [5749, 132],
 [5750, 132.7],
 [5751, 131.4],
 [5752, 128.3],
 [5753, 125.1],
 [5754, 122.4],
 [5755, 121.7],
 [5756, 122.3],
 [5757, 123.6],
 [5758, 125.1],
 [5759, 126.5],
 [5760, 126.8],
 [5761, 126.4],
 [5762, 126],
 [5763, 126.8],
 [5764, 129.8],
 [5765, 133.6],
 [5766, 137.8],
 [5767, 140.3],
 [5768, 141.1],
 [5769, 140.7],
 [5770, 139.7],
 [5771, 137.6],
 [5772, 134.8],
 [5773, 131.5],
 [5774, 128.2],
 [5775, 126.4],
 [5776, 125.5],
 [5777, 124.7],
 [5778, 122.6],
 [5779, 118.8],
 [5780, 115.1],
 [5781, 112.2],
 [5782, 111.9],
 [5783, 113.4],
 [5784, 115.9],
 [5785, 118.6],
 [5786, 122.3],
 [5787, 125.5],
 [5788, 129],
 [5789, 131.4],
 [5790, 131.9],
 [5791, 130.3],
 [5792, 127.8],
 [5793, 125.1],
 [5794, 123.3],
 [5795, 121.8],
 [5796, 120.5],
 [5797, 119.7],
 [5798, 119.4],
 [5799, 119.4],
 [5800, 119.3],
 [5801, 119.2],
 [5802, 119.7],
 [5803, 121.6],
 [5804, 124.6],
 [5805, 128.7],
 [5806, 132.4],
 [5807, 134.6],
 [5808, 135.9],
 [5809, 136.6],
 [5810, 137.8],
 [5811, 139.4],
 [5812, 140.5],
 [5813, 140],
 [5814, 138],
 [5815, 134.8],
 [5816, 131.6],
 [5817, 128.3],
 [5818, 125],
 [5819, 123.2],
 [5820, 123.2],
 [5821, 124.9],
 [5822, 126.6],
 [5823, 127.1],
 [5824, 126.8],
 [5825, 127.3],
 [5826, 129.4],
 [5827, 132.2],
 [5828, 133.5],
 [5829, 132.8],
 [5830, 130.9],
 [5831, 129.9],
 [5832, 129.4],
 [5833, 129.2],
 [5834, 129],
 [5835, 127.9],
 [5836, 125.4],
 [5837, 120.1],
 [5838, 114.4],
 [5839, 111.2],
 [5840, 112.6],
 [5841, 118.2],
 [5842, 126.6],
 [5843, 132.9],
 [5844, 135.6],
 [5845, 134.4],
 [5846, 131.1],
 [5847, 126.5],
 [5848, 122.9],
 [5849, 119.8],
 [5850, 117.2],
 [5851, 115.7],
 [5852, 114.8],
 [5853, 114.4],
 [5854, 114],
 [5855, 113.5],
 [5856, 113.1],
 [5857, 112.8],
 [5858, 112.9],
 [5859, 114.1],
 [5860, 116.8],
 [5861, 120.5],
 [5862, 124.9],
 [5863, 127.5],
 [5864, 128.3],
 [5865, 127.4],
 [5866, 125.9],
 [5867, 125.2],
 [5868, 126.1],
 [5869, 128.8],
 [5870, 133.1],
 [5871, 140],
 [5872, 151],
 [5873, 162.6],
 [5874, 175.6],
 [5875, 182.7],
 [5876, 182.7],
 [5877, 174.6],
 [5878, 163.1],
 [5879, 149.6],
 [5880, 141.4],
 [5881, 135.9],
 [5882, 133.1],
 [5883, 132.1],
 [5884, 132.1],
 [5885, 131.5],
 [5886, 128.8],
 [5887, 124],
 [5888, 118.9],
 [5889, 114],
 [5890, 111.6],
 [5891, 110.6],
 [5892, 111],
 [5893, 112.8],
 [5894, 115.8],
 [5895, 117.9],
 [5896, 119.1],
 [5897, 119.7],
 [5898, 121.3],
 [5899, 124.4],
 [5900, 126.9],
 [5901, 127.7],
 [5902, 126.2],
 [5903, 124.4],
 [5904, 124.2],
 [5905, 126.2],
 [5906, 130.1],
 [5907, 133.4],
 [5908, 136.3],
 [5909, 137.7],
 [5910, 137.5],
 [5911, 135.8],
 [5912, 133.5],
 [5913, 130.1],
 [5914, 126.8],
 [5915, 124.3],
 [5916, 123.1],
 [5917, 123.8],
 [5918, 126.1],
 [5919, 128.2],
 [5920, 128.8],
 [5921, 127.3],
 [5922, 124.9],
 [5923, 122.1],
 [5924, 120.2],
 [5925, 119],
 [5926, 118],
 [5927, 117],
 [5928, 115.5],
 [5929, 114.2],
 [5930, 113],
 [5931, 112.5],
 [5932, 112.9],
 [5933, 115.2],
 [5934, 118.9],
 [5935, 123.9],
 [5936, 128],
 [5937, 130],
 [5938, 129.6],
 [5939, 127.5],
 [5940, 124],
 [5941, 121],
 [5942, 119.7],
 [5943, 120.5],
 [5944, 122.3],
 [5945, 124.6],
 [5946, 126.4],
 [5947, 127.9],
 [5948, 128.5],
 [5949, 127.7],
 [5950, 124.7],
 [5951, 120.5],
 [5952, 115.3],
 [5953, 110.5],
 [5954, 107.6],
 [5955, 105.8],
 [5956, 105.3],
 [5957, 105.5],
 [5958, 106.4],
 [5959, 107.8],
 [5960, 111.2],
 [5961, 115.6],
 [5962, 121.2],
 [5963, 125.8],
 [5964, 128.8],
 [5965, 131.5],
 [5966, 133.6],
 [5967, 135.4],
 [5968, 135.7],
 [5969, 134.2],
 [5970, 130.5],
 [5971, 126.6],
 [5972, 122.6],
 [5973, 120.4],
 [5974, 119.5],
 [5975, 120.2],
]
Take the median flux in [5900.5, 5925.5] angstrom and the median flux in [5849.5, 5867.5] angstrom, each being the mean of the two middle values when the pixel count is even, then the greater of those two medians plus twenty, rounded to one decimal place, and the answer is 146.8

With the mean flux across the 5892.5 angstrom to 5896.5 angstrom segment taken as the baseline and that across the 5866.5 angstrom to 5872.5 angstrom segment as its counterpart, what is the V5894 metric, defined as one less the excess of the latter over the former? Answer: -17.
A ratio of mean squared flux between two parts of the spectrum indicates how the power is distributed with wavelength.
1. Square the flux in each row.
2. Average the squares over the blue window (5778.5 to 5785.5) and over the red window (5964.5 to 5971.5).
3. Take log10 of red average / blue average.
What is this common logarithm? 0.12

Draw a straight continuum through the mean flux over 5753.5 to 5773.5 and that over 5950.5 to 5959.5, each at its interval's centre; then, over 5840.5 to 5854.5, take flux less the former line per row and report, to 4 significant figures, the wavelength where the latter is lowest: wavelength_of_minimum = 5854 angstrom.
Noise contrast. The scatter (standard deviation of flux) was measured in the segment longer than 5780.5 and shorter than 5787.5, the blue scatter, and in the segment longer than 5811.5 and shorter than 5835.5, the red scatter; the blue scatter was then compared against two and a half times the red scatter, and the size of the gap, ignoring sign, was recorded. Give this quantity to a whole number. 7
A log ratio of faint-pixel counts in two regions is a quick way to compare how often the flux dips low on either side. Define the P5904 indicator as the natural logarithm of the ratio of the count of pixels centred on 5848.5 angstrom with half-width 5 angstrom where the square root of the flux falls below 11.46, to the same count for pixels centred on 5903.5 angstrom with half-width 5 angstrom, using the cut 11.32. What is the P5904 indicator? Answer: 0.1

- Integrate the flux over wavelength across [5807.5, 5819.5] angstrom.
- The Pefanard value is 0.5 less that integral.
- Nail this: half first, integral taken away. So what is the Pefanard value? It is -1611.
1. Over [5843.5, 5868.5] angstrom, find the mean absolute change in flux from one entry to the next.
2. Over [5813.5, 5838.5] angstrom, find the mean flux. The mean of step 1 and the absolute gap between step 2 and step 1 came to 64.0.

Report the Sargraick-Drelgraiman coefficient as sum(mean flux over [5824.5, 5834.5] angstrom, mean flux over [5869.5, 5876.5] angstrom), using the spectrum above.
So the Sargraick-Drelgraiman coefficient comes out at 291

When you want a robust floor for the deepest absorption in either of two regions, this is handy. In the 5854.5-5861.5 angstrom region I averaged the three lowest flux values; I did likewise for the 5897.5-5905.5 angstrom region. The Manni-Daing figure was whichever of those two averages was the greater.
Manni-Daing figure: 123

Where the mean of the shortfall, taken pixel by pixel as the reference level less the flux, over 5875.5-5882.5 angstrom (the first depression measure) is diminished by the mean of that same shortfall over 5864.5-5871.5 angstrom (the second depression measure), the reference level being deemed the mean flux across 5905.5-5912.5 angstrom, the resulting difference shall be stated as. -25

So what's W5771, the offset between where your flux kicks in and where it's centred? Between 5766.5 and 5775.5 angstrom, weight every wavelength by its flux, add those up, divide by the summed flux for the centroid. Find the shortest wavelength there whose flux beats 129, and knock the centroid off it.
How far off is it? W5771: -3.9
